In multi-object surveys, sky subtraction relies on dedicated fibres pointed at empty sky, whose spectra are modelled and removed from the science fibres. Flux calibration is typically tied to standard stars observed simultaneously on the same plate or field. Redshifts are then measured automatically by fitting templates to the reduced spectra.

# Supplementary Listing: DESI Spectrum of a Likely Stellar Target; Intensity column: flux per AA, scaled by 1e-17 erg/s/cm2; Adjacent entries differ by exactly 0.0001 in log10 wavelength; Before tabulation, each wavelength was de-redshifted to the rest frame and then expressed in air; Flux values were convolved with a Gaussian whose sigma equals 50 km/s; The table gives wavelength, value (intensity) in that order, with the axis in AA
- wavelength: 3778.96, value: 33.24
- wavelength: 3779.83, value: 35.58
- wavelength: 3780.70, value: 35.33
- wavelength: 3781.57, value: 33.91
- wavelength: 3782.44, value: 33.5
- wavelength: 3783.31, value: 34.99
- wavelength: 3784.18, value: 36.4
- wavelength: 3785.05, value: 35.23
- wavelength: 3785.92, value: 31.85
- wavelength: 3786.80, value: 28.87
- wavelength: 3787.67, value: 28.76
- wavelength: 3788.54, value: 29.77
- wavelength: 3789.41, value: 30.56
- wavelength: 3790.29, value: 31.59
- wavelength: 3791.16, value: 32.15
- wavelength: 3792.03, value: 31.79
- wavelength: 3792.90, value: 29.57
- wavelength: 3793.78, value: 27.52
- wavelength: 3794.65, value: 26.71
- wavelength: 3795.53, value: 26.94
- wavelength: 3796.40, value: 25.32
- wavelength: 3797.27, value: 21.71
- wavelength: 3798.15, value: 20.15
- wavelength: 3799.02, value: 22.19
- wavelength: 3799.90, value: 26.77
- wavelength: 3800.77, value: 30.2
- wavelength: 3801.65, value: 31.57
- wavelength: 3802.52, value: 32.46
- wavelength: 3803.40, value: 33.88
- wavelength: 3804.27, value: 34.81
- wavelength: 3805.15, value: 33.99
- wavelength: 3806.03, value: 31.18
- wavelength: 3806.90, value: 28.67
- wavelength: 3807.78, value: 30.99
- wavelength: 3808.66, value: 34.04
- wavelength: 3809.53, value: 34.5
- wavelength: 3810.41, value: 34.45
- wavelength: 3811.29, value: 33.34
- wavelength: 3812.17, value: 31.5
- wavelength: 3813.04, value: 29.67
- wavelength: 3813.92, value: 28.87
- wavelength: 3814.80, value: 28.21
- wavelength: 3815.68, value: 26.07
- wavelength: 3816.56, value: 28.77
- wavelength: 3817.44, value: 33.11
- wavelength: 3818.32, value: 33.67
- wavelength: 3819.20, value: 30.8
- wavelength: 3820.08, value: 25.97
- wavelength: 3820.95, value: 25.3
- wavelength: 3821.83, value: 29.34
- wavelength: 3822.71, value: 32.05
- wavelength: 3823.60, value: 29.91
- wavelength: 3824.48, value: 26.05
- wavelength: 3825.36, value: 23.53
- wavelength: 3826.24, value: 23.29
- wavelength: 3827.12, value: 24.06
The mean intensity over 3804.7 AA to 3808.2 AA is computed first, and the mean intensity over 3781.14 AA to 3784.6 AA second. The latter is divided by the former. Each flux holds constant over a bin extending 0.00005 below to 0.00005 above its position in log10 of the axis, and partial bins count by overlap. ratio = 1.1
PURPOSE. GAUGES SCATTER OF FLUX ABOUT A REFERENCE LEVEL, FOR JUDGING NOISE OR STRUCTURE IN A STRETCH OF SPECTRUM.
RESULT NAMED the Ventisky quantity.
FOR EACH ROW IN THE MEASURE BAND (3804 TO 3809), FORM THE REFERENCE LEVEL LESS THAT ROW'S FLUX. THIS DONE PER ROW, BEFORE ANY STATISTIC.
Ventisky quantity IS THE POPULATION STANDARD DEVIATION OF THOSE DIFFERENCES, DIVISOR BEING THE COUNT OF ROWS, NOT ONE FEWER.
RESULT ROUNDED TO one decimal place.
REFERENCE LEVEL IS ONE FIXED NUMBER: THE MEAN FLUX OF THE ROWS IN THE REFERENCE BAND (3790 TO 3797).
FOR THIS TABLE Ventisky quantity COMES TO 2.2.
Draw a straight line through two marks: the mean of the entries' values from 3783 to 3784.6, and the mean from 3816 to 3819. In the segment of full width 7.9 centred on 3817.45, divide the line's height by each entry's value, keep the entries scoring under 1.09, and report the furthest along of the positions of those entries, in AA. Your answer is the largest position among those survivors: 3819.20 AA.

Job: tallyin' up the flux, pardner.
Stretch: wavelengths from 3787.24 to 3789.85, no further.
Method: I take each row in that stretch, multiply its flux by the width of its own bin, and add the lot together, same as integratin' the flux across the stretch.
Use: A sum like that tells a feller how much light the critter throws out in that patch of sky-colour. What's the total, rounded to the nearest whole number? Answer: 78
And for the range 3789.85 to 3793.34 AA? 109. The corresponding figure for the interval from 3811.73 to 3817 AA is 152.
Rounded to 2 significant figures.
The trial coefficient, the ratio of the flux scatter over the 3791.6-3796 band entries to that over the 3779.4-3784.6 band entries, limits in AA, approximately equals 2.0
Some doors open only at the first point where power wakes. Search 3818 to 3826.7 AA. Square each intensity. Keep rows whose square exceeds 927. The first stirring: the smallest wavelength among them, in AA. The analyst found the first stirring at 3818.32 AA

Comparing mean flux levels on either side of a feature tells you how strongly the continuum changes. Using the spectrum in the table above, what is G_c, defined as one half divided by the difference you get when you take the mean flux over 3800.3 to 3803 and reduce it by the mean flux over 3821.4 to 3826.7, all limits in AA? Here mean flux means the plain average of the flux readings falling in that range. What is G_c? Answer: 0.12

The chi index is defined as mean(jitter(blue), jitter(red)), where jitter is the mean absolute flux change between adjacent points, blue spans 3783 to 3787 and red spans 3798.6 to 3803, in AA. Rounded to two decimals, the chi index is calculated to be 2.40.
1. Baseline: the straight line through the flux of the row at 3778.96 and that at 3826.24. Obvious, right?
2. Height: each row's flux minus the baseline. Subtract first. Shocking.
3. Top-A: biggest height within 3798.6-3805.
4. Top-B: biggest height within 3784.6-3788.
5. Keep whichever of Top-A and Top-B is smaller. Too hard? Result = 3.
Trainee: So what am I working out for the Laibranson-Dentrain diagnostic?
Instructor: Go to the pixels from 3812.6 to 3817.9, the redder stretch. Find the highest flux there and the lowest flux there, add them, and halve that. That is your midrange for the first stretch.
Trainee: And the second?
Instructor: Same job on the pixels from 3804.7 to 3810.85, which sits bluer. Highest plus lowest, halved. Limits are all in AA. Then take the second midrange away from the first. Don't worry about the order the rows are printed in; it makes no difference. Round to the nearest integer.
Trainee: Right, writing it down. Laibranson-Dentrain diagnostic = -2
